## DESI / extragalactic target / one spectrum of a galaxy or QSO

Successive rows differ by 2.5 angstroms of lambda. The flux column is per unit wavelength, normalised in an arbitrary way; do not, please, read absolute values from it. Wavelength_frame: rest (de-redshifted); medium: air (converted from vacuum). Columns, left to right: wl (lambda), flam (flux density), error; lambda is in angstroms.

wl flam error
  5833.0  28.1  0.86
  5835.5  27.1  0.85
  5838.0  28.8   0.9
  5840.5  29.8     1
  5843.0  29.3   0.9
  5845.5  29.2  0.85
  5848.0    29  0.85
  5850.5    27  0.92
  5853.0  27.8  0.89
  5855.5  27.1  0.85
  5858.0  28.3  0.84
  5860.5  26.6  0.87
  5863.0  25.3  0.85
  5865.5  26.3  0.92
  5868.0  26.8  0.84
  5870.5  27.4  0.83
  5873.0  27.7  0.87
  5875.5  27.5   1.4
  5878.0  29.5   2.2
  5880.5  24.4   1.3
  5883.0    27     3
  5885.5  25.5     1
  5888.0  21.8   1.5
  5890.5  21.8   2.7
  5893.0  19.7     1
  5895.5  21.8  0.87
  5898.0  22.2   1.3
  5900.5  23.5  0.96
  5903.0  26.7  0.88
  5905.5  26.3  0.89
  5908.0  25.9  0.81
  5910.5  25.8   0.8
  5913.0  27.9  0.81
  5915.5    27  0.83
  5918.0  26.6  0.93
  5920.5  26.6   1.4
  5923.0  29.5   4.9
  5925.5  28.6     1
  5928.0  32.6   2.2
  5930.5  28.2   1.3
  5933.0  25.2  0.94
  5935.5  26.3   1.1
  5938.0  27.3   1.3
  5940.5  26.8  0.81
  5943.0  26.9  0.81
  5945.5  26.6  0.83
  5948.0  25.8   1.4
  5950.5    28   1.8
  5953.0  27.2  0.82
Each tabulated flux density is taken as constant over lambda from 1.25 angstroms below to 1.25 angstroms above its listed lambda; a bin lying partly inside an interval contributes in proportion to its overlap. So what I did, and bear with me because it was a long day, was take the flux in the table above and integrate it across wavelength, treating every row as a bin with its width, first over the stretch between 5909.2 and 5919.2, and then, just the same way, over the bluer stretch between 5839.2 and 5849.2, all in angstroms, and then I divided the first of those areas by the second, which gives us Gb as 0.91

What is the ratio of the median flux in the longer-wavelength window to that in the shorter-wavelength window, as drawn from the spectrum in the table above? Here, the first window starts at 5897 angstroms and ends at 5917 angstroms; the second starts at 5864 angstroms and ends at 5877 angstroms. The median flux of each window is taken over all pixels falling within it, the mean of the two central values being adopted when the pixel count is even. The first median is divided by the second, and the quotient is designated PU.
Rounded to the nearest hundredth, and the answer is 0.95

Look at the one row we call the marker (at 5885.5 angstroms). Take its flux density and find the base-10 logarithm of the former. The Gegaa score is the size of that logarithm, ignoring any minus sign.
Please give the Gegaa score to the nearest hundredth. 1.41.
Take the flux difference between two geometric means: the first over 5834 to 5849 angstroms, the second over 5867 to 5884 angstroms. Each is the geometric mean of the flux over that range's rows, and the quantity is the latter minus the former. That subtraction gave -1.7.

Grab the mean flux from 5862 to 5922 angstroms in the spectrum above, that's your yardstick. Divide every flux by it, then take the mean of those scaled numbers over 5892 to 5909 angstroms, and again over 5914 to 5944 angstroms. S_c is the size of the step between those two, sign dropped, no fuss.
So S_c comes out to 0.153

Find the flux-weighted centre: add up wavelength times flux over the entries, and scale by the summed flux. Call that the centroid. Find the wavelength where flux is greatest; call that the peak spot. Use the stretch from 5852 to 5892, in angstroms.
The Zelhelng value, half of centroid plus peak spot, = 5874.6 angstroms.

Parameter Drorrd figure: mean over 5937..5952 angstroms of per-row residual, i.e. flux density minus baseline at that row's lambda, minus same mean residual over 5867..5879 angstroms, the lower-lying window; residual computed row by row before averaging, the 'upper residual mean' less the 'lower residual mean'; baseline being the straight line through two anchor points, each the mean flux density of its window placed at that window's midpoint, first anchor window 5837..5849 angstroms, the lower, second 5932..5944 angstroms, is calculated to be 1.2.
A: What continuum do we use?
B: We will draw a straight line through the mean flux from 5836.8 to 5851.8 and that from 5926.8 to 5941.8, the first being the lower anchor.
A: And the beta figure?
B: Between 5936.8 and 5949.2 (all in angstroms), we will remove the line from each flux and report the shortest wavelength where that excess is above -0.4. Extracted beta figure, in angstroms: 5938.0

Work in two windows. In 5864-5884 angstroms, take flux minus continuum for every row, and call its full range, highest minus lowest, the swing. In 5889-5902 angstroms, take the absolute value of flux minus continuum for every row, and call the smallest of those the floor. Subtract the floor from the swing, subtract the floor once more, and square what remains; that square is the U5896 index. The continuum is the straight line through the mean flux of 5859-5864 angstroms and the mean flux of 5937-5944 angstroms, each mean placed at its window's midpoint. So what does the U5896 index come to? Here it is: 1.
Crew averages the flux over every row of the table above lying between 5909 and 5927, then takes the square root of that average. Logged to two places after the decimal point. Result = 5.24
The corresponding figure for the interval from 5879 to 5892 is 4.91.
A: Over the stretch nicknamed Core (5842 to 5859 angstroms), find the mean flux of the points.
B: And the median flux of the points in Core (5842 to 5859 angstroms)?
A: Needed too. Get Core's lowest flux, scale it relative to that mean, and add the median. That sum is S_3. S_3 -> 29.3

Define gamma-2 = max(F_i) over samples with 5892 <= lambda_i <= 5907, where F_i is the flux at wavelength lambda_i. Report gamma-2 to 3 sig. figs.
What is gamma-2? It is 26.7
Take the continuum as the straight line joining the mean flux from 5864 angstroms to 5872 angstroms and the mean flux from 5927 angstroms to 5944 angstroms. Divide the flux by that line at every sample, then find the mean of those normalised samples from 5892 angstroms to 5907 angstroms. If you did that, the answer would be 0.86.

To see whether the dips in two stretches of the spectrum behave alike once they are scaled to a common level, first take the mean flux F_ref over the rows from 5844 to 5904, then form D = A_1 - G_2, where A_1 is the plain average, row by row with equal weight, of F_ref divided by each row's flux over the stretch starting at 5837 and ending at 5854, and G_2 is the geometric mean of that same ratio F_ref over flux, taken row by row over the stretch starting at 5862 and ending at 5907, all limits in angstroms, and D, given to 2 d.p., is -0.14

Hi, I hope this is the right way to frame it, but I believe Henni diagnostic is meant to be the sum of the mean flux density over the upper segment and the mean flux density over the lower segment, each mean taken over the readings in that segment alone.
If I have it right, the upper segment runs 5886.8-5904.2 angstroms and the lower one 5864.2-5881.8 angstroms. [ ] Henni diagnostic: 49.6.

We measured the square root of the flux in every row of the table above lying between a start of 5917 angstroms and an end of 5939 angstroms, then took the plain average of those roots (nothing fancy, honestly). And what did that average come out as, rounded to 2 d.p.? 5.28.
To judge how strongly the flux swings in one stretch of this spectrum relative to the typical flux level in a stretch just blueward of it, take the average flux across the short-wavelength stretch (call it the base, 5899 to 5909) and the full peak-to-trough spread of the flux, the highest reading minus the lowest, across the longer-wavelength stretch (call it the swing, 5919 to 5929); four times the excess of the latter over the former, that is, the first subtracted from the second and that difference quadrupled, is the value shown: -78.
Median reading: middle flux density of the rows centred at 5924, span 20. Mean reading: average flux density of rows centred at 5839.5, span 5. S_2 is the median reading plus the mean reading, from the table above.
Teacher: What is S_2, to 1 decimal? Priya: 56.9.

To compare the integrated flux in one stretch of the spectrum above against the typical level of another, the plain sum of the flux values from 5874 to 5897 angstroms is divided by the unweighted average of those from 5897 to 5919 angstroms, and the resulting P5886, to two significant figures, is 8.5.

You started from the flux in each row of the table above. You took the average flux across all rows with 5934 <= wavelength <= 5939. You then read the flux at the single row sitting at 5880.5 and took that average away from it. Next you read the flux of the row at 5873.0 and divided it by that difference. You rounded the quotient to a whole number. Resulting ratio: -12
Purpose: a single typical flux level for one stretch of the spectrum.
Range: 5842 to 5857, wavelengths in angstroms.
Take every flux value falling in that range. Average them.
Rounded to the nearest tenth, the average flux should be 28.2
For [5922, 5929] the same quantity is 30.2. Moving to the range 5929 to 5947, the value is 26.8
